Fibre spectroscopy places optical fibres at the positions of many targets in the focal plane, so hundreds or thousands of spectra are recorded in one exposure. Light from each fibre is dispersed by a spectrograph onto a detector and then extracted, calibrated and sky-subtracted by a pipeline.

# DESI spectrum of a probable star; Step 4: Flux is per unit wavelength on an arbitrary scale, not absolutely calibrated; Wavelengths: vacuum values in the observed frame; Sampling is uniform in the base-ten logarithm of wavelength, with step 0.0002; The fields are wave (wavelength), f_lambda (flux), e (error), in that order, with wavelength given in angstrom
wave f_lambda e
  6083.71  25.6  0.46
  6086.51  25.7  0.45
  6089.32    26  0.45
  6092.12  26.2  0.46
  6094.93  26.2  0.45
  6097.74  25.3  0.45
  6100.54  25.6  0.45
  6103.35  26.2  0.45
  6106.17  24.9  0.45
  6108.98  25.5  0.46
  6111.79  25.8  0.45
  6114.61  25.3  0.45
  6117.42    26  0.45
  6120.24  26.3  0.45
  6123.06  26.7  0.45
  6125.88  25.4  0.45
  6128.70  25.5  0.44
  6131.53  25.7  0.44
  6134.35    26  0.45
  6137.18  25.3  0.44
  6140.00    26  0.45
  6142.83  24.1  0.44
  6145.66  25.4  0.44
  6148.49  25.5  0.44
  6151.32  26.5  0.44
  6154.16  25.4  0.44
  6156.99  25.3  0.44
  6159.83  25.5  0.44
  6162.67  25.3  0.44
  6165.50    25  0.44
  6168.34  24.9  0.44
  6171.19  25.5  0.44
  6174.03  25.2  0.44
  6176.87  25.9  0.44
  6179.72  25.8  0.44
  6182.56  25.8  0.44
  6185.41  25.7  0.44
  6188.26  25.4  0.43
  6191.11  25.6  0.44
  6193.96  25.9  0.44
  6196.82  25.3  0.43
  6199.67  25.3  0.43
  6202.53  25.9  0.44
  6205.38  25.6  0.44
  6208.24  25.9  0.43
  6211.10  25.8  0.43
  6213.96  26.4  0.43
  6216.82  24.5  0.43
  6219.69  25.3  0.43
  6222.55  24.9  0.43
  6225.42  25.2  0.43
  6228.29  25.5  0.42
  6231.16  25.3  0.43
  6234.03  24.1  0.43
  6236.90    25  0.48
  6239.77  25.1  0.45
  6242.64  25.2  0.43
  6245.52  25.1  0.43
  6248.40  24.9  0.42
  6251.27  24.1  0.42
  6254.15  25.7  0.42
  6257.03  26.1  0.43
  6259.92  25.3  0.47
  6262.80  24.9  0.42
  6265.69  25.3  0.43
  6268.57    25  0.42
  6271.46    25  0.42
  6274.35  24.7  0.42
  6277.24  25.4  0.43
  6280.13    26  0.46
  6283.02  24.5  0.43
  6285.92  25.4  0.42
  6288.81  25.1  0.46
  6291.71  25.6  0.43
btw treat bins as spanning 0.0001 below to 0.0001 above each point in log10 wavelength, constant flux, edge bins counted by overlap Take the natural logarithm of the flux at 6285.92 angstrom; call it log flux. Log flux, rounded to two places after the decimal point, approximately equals 3.23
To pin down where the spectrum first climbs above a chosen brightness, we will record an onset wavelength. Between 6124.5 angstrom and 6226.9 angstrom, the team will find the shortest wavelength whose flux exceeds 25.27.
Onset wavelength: 6125.88 angstrom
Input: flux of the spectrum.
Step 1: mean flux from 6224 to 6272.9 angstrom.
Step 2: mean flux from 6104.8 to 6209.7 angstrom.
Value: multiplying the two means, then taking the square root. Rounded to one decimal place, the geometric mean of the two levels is 25.3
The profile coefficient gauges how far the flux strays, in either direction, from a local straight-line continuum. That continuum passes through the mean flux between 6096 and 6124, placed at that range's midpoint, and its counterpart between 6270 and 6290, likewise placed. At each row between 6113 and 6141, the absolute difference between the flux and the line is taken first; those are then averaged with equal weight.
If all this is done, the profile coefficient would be 0.382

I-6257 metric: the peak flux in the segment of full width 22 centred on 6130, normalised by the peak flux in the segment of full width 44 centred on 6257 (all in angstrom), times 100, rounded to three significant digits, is 102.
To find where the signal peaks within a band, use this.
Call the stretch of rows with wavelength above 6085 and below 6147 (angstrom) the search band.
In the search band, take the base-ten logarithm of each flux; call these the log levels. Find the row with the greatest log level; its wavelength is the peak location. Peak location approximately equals 6123.06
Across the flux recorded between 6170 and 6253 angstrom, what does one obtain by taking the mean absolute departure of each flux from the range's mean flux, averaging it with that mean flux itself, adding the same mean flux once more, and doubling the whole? 76.5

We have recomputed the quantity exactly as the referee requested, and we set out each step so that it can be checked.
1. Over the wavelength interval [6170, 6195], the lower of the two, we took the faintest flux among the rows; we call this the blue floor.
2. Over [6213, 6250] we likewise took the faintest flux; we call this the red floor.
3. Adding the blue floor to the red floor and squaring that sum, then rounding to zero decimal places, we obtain 2430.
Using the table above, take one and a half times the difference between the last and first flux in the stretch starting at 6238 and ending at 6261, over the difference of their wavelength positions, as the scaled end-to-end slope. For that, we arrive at 0.015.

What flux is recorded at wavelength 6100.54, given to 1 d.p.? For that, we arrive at 25.6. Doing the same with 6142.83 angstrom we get 24.1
